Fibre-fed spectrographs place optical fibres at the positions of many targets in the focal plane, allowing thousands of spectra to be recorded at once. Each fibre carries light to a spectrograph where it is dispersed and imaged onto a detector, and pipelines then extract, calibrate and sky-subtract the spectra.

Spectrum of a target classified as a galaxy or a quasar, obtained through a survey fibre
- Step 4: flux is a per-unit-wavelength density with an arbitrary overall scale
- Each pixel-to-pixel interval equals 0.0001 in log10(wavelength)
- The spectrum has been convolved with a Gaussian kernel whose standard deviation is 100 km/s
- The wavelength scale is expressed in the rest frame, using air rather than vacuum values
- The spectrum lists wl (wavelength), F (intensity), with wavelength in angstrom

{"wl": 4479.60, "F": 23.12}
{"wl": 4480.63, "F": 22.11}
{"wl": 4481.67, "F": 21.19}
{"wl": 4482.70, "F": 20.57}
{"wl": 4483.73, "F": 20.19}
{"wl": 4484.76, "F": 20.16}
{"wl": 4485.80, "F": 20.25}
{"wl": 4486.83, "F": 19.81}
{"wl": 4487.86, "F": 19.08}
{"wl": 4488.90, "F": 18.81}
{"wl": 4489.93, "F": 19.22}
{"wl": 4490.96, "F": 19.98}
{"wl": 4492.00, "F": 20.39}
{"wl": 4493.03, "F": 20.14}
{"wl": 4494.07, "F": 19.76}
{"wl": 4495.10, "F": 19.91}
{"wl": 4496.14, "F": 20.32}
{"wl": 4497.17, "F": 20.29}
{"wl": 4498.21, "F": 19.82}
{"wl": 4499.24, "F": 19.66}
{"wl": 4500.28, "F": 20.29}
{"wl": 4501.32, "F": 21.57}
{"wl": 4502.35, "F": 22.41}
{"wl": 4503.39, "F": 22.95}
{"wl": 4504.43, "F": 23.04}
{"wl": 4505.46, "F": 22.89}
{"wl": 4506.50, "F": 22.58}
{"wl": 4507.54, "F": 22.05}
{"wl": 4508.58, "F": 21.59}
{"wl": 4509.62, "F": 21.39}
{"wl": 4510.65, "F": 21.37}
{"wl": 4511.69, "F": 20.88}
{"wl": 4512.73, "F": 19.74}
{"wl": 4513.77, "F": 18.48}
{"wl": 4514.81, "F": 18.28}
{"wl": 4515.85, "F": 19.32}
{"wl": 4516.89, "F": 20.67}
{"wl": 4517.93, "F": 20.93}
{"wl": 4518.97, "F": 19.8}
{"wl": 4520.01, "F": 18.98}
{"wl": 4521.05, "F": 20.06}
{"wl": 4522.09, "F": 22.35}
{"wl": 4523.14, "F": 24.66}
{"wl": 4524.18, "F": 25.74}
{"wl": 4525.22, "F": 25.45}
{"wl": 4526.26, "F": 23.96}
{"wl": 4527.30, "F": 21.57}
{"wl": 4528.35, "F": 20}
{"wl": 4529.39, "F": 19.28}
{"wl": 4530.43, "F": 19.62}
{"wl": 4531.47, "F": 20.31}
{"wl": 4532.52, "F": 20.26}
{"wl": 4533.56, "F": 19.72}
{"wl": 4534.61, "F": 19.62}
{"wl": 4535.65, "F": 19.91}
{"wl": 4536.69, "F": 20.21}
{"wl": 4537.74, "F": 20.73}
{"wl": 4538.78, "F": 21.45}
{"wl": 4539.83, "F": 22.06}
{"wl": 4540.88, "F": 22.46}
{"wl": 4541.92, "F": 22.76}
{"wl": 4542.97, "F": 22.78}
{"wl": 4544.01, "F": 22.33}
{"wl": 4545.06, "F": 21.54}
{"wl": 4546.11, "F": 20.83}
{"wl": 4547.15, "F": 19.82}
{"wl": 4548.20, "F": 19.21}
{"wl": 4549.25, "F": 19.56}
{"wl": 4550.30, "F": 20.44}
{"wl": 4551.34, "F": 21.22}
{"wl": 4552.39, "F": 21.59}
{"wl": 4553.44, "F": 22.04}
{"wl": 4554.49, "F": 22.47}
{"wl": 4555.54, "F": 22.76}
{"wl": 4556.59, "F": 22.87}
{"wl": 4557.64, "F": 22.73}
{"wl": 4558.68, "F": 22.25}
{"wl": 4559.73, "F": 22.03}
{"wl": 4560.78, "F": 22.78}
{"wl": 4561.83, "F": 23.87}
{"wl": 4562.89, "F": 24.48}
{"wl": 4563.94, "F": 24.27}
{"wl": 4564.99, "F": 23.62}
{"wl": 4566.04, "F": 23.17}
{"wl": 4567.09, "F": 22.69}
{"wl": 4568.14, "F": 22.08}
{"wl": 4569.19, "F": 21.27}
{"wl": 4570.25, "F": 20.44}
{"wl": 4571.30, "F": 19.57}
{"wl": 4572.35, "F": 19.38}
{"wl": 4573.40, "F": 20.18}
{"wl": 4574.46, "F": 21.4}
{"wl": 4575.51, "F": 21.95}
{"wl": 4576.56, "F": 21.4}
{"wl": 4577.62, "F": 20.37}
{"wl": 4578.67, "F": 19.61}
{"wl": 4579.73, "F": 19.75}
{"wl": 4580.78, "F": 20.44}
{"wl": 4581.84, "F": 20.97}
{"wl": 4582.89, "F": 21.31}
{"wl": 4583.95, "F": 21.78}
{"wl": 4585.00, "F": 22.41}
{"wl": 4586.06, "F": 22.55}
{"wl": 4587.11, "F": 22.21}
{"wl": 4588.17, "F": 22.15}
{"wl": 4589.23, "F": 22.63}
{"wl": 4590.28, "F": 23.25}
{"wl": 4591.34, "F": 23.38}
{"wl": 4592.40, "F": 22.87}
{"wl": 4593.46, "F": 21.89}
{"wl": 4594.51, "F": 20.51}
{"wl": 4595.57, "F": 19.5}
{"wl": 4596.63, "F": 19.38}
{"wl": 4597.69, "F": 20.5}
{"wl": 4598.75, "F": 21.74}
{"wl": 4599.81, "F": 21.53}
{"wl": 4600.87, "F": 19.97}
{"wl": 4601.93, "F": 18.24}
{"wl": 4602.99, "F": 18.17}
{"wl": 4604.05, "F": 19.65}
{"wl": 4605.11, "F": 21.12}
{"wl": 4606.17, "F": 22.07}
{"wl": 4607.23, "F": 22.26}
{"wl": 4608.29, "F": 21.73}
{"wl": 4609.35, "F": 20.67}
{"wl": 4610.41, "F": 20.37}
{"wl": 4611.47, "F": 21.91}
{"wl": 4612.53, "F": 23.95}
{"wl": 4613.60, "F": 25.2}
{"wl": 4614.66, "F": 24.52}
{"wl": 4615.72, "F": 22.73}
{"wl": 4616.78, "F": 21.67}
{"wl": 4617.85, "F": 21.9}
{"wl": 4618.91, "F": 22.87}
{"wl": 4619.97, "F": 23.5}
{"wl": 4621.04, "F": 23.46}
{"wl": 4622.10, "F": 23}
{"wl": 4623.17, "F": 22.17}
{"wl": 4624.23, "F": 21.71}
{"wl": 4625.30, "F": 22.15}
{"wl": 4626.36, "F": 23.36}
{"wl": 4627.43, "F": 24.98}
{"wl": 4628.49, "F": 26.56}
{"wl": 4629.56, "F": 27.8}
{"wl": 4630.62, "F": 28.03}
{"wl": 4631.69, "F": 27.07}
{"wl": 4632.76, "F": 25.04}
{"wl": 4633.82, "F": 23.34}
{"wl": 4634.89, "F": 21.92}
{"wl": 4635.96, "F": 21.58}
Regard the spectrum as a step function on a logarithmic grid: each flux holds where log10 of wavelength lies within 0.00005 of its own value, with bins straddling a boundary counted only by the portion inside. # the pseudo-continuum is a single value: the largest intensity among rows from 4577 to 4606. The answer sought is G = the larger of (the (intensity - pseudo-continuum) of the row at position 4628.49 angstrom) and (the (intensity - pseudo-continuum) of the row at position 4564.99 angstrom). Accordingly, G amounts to 3.2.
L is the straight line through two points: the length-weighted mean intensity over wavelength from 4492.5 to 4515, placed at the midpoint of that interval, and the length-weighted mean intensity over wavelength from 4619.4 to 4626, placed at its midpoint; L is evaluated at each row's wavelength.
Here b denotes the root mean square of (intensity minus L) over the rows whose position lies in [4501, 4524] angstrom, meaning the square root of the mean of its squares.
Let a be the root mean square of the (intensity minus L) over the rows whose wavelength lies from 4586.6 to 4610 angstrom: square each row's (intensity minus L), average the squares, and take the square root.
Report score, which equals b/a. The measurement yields 0.86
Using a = 1.92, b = 1.7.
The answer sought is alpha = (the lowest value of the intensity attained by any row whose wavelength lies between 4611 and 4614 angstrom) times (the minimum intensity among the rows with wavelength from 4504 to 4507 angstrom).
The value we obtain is 495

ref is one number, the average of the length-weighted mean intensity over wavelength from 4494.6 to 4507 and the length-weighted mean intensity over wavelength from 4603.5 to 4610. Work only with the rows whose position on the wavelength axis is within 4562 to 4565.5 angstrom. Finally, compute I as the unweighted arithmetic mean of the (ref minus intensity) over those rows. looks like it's -3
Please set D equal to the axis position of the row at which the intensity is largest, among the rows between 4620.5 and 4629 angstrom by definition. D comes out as 4628.49 angstrom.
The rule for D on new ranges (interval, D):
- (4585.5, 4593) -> 4591.34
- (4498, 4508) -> 4504.43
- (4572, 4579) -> 4575.51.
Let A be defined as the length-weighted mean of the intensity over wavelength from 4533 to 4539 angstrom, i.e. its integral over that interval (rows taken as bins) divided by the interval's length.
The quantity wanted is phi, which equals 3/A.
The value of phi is 0.148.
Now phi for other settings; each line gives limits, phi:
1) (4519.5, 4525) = 0.133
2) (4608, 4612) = 0.142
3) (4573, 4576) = 0.142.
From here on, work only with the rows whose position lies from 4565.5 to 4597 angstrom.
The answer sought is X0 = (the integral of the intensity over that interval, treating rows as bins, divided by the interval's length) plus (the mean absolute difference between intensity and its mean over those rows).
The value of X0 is 22.4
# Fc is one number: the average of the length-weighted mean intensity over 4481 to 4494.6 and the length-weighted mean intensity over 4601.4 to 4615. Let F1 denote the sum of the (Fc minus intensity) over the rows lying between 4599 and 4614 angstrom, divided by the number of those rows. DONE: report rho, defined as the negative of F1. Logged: 0.5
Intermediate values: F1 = -0.5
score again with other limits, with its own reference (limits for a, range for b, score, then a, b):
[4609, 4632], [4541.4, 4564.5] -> 0.60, 2.29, 1.4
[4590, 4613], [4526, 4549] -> 0.70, 2.00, 1.4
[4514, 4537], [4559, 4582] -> 0.79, 2.11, 1.7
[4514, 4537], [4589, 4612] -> 0.94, 2.11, 2.0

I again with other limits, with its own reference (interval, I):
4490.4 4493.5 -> 1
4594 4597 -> 1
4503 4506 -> -2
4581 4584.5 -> 0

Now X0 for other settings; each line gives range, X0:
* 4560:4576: 23.4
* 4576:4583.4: 21.1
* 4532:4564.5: 22.8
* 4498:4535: 22.7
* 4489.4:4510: 22.1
